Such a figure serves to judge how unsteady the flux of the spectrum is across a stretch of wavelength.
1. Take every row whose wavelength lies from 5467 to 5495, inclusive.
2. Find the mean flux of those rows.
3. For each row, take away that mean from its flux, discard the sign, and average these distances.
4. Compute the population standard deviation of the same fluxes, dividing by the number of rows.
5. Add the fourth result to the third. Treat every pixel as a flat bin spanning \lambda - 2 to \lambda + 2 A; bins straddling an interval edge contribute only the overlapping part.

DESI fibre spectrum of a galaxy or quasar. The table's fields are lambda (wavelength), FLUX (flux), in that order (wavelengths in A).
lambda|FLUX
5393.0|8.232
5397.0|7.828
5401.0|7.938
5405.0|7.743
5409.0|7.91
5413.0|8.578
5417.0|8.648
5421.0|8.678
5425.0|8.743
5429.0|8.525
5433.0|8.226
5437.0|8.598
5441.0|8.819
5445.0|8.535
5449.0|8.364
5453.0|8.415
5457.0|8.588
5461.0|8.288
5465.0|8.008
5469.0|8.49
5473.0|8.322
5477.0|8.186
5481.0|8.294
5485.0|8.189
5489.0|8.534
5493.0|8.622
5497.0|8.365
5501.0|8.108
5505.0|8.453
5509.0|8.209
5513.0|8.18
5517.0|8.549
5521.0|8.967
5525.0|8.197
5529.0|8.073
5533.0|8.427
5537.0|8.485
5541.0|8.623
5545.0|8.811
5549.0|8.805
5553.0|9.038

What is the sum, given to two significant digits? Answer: 0.31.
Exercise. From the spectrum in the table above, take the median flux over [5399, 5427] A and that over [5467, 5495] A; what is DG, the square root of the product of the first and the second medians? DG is 8.45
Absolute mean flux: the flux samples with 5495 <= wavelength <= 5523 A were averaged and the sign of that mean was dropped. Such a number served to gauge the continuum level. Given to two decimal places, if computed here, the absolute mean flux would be 8.40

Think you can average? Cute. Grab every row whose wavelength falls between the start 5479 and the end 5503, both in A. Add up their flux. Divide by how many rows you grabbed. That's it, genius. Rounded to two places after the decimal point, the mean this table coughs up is 8.35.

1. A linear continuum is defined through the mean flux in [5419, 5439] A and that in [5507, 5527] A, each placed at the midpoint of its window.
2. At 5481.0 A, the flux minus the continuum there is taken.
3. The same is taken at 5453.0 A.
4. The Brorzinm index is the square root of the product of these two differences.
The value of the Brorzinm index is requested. 0.14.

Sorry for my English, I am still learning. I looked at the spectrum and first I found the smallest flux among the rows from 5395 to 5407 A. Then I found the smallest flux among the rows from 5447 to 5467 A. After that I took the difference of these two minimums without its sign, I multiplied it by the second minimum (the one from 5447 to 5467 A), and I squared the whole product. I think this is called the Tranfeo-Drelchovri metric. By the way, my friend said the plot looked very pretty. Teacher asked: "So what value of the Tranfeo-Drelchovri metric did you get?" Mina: 5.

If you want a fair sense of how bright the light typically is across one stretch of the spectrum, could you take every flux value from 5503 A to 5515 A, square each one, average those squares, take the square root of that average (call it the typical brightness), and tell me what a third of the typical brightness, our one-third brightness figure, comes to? 2.76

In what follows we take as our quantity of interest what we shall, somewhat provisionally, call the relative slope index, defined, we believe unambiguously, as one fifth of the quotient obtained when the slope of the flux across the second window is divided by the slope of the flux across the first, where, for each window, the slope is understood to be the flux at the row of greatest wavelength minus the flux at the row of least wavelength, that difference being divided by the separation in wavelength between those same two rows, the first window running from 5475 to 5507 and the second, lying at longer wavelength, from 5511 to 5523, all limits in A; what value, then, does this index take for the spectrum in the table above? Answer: 2.1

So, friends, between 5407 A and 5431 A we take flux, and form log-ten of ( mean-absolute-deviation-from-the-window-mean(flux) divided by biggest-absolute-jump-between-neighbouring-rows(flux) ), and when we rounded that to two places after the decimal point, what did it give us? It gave -0.52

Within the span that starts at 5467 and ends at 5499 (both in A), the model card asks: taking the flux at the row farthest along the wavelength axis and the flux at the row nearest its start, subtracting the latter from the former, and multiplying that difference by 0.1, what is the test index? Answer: -0.01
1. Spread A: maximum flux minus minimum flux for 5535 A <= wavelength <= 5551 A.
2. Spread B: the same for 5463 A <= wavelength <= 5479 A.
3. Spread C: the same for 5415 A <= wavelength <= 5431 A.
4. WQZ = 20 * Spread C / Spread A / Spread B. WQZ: 28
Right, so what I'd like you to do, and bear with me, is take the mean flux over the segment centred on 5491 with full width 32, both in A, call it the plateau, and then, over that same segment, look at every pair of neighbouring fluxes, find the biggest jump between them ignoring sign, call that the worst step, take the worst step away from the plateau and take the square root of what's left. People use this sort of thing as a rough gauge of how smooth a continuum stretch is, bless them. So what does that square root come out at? 2.83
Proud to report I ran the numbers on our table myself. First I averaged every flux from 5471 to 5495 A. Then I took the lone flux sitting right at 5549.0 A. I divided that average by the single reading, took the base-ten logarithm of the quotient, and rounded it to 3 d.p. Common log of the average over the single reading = -0.023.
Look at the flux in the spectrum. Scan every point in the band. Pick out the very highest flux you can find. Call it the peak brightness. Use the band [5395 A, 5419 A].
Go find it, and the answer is 8.648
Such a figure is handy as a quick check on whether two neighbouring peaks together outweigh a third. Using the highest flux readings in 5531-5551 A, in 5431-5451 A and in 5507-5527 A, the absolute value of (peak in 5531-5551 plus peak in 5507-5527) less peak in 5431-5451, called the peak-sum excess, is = 8.96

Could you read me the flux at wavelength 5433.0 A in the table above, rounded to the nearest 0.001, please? 8.226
